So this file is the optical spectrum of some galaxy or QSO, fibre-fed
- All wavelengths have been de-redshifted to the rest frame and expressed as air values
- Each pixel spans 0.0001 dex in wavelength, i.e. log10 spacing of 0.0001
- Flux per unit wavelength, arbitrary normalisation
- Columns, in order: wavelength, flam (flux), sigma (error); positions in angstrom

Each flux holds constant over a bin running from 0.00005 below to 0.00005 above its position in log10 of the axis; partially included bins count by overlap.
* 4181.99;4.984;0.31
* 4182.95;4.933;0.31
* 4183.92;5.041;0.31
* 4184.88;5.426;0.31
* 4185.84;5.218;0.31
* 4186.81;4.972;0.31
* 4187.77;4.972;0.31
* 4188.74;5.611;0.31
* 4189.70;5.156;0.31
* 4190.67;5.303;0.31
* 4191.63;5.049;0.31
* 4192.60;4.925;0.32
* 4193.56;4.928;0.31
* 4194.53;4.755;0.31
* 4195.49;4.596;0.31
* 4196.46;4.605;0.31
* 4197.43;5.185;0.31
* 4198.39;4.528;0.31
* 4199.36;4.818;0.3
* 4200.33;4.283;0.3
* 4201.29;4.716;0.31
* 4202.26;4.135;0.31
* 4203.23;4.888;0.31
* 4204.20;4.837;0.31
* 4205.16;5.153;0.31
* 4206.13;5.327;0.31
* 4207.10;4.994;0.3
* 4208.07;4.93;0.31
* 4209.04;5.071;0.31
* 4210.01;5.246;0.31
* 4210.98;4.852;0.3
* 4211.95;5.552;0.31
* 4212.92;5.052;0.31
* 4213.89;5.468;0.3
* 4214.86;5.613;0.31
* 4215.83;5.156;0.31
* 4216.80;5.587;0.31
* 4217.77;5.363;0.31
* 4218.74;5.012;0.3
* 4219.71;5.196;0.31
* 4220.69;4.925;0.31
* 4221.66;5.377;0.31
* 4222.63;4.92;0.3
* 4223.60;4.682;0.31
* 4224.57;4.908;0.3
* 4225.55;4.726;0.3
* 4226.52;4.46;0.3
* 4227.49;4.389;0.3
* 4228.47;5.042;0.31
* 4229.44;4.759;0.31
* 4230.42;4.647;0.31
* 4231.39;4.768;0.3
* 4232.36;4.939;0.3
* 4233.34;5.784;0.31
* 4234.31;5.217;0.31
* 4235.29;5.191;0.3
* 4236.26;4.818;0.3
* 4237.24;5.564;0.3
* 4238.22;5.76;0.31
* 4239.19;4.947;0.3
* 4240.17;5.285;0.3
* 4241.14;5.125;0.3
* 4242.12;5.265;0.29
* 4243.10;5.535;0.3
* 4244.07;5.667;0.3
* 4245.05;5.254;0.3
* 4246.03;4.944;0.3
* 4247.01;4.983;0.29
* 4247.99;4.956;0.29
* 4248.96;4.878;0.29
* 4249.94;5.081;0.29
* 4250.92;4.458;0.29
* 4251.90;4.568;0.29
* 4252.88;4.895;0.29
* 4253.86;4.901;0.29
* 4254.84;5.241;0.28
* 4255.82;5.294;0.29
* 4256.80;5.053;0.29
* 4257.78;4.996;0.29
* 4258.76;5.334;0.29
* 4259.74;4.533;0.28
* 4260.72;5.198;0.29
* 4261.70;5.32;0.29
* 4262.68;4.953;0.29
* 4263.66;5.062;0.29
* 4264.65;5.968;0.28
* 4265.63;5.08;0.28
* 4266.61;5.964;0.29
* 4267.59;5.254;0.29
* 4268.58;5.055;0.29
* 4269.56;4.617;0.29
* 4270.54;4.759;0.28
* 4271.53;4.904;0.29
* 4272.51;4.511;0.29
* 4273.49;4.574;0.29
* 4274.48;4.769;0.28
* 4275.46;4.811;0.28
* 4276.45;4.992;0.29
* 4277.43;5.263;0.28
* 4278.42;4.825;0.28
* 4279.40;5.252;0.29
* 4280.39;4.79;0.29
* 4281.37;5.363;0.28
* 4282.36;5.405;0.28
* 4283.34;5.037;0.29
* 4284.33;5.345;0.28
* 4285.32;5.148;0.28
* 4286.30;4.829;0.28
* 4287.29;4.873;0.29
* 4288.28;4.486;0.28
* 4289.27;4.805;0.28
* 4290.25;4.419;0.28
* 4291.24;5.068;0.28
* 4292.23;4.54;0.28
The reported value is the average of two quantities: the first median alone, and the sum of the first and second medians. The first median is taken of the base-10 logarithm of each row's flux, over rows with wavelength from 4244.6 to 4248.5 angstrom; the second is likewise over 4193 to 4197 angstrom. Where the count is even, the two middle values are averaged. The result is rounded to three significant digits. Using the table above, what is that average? 1.03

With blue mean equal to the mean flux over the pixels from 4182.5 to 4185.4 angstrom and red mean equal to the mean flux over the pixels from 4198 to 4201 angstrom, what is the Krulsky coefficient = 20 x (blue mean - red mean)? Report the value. 12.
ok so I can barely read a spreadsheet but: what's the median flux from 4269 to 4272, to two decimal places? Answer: 4.76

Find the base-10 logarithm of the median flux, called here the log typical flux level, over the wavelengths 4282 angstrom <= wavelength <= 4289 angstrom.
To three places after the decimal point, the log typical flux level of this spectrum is 0.702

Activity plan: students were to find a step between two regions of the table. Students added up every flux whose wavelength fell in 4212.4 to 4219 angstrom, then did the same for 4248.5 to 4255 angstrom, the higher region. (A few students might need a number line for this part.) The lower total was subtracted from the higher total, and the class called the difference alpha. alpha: -3.2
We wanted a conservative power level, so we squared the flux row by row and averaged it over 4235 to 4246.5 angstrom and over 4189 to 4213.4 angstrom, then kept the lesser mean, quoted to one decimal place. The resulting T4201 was 24.3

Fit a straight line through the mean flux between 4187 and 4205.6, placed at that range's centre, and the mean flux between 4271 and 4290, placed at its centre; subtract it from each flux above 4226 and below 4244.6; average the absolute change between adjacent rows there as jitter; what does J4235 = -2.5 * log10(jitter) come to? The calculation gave 1.19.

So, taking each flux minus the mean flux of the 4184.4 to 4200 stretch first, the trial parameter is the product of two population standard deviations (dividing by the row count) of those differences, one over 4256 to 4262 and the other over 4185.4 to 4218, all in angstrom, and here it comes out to 0.096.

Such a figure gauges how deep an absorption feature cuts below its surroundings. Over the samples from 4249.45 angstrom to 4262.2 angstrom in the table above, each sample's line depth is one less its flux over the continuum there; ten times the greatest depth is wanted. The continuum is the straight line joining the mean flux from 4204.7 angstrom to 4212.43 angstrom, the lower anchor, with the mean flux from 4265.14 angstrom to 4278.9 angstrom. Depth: 1.1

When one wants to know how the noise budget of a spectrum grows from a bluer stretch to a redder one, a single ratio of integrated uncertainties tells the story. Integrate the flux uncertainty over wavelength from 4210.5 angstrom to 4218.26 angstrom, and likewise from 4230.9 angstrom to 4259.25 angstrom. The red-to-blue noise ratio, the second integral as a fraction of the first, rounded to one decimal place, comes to 3.5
